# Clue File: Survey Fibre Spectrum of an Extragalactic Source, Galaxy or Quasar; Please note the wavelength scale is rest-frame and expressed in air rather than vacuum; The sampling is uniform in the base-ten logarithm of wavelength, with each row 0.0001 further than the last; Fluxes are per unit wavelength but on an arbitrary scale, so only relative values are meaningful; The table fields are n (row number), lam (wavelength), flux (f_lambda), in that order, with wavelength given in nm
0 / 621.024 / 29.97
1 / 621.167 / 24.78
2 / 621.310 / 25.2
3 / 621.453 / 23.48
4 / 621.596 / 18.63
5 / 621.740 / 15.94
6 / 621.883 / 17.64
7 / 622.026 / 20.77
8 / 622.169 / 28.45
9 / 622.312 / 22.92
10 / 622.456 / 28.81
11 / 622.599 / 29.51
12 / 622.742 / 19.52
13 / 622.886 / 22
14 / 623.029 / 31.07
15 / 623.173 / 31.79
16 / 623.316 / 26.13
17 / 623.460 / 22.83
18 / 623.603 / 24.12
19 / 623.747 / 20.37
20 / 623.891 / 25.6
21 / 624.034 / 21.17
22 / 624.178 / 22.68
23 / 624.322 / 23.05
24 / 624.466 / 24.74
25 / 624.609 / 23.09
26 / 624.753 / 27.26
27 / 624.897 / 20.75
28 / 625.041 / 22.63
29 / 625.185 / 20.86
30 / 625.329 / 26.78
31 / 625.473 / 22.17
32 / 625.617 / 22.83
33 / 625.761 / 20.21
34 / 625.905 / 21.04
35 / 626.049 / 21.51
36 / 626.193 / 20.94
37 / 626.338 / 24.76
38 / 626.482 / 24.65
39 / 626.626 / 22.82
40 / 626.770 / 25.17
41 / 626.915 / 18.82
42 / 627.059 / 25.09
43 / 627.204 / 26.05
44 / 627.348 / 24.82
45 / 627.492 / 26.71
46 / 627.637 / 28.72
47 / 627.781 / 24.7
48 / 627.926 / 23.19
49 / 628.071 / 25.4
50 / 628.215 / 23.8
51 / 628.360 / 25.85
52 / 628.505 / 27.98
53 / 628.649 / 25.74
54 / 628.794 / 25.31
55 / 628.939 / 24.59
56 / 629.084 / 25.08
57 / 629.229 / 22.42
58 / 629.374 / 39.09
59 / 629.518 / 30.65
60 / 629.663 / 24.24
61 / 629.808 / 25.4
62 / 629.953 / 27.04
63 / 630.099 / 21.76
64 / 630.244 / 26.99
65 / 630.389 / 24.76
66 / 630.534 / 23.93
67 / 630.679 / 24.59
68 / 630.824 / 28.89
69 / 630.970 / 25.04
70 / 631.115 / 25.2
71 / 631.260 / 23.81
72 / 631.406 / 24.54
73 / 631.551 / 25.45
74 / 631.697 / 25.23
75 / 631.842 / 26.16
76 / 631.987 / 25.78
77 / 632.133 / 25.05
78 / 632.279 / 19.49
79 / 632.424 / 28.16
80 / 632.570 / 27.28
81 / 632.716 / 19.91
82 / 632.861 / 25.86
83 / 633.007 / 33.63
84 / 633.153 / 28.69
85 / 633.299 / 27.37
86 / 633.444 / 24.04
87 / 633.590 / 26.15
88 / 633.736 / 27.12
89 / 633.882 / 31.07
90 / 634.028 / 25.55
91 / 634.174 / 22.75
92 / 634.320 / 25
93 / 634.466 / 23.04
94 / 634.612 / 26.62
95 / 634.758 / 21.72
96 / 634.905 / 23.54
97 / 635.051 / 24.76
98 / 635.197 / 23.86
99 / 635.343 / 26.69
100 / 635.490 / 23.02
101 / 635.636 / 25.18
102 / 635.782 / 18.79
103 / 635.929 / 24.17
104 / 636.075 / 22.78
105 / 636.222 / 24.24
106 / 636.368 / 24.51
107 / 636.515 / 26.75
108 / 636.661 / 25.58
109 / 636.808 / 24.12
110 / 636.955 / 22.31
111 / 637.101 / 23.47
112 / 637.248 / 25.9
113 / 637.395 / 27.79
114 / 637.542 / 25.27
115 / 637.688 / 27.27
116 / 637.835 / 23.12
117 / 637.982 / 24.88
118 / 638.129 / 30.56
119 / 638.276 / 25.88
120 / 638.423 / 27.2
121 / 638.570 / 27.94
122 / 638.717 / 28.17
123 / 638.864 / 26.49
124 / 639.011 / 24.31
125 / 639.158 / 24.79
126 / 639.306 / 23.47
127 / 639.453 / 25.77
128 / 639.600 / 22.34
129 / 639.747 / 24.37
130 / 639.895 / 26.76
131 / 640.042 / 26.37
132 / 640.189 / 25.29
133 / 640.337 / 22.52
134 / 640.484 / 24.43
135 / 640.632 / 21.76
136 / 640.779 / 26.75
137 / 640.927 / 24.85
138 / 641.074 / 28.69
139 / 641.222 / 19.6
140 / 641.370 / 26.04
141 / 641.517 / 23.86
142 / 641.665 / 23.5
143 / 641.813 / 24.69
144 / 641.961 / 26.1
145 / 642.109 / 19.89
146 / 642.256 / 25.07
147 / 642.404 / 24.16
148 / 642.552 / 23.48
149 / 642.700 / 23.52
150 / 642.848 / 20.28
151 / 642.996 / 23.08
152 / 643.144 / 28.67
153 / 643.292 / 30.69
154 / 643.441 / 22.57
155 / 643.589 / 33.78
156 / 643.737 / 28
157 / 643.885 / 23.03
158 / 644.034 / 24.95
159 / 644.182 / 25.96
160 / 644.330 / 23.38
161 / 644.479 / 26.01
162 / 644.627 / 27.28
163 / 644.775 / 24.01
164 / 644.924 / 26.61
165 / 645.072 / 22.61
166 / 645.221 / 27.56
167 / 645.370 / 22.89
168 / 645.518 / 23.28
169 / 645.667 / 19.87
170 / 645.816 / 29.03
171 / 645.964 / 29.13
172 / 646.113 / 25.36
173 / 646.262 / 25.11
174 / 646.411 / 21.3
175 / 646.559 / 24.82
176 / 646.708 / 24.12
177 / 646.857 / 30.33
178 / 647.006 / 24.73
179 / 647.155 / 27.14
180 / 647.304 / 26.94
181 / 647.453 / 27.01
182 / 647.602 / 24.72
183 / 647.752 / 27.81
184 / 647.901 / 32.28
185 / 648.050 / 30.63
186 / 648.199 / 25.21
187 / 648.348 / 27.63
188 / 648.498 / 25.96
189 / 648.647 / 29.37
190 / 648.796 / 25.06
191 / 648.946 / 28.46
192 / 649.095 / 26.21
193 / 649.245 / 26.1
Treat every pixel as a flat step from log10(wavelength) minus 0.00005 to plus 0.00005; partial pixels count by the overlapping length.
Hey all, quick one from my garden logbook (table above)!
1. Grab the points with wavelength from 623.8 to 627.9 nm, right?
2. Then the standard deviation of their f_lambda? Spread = 2.4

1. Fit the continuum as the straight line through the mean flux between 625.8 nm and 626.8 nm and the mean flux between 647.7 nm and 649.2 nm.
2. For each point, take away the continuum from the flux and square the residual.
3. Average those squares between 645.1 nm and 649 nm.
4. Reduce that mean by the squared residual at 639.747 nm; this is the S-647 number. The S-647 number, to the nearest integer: 7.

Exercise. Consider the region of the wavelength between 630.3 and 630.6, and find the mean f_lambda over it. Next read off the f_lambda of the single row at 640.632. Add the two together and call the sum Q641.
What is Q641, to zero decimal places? 46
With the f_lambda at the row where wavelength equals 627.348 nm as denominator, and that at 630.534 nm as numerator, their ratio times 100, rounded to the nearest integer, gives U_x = 96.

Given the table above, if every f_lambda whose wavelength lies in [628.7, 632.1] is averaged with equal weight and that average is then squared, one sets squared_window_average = 671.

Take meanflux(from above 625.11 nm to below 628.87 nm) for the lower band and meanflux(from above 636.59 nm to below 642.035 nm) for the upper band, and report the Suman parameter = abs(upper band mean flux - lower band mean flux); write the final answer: 1.12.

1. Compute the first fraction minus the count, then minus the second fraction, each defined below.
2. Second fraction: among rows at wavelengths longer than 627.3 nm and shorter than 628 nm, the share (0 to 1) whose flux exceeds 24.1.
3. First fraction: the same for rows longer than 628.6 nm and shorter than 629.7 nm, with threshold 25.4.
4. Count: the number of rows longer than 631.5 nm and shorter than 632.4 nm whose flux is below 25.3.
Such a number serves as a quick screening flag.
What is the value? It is -3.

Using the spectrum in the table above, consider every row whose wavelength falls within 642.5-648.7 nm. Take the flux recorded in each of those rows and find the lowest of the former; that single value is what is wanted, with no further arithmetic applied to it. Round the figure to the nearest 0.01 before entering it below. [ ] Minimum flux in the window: 19.87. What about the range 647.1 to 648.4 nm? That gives 24.72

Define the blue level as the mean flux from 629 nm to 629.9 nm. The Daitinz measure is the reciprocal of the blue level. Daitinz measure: 0.036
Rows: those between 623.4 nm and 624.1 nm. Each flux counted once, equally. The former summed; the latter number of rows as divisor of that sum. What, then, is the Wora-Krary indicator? 23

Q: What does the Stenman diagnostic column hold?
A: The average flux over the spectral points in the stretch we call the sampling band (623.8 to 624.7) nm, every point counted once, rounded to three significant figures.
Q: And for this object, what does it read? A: 23.4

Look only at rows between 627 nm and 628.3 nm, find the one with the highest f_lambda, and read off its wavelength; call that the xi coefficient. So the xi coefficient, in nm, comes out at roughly 627.637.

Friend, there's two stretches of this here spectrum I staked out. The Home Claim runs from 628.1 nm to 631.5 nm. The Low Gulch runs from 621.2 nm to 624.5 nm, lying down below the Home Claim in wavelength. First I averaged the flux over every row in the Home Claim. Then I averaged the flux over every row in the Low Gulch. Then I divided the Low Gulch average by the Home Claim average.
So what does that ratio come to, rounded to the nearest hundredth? 0.92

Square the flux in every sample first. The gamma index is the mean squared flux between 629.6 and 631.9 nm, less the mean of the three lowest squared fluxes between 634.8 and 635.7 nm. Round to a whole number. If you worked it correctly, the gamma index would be 86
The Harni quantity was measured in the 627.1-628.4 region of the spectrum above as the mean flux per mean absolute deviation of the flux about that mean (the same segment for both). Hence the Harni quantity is 21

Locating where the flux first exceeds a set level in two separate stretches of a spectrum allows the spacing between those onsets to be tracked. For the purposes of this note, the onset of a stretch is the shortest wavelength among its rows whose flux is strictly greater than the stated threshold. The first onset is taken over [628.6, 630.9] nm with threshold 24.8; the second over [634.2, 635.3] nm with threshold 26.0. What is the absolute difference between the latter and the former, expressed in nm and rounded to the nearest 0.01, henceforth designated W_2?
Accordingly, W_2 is 5.96 nm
